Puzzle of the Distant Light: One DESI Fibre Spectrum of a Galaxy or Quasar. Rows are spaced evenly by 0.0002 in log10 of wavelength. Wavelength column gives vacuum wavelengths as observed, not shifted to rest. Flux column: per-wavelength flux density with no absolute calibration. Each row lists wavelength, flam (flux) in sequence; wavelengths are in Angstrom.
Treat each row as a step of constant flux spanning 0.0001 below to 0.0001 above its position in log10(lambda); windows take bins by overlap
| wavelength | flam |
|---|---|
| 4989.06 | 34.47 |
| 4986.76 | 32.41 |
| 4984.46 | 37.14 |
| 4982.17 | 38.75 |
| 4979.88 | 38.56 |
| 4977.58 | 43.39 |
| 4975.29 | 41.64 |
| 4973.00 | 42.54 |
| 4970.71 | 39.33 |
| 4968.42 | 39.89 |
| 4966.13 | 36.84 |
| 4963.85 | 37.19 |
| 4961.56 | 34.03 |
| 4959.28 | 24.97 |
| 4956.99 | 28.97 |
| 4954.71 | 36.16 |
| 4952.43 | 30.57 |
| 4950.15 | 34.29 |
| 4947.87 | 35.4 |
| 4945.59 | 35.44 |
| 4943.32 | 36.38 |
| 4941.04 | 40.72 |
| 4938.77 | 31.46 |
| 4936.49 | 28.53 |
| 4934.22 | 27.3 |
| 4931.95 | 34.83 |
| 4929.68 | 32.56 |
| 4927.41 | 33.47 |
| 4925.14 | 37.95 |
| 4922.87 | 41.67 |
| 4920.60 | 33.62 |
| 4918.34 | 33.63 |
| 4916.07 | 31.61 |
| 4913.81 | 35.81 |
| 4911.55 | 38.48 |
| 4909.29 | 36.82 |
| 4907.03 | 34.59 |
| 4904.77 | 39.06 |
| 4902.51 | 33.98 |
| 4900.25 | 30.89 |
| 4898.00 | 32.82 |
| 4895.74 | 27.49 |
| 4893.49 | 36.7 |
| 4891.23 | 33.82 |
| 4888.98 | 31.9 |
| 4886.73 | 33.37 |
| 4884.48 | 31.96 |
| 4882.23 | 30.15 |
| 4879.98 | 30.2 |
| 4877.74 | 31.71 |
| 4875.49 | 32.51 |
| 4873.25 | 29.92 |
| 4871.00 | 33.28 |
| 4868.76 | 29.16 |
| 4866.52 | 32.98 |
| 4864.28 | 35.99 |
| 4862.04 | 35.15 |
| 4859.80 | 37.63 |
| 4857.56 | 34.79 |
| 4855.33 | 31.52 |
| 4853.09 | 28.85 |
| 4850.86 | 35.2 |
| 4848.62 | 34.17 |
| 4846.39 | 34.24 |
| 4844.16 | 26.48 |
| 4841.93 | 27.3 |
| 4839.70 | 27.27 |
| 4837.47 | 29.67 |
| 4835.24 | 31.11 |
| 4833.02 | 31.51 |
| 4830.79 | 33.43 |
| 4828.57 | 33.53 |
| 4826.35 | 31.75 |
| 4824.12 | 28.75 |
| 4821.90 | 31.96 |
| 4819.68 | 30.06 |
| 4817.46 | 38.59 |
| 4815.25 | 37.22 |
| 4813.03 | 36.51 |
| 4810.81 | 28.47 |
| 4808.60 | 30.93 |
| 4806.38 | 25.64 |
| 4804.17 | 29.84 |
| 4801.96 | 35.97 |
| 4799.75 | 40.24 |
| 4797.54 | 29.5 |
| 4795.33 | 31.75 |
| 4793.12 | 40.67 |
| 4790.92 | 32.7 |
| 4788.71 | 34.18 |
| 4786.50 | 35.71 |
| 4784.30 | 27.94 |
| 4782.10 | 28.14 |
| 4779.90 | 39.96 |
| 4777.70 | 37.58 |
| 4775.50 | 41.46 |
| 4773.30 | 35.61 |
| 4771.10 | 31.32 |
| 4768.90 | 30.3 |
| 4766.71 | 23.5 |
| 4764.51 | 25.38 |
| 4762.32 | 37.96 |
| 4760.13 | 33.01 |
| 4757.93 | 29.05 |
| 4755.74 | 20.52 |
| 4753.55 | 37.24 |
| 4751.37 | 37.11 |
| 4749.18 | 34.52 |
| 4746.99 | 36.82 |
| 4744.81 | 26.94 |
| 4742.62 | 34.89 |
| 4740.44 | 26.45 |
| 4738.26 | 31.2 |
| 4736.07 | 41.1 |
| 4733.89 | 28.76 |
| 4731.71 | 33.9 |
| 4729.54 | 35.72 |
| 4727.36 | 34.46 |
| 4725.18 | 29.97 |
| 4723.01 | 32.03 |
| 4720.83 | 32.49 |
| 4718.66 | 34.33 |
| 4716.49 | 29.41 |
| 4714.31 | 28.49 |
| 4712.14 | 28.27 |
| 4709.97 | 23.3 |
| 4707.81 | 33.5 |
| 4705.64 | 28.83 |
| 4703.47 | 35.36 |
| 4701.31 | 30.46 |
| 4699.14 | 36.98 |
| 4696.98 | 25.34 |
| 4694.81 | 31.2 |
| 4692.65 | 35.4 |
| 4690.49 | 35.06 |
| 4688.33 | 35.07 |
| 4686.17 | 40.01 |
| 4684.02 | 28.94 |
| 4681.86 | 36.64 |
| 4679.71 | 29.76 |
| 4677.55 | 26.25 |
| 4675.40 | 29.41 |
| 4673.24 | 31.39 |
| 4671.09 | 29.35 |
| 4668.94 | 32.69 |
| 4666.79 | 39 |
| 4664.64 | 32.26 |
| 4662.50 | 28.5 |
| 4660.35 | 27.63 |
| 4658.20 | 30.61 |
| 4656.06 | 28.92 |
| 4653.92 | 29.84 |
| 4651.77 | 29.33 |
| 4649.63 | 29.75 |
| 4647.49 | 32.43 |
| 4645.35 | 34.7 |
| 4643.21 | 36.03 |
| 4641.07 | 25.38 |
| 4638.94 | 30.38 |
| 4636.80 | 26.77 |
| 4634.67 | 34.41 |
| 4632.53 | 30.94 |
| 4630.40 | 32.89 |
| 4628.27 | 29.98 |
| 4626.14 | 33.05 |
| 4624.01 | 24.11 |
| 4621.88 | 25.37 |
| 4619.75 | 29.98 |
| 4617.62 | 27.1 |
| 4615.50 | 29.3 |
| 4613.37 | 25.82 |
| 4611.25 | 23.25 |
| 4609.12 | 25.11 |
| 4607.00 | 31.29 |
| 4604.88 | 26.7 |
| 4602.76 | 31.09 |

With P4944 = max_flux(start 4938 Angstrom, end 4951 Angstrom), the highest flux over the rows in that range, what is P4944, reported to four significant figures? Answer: 40.72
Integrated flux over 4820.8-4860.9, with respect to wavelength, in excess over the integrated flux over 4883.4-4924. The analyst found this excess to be -127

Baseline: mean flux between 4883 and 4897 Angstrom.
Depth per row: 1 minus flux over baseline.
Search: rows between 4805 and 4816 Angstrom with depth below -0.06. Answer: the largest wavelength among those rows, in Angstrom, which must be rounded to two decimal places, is 4815.25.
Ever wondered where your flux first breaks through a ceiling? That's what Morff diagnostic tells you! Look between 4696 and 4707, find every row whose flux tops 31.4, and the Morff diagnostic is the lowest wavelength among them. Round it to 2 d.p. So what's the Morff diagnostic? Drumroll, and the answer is 4699.14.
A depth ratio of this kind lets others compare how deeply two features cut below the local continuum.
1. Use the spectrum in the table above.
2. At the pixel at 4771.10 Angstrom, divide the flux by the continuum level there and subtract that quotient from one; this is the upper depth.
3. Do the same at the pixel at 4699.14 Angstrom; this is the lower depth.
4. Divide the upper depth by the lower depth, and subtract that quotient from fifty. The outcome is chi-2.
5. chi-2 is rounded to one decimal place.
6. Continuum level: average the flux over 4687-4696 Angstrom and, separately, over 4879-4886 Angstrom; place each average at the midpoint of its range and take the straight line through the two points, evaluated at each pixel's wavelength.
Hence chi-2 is 50.5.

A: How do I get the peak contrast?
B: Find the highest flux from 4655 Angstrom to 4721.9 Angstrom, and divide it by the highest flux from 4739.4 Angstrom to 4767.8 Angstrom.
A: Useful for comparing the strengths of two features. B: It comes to 1.05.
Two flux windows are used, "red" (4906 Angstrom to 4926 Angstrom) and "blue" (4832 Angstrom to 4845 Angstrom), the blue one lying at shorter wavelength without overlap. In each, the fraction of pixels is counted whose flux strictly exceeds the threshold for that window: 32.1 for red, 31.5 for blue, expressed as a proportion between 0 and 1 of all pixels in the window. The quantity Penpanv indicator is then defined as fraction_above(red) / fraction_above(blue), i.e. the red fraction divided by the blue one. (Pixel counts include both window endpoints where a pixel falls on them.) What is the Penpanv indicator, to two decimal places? 5.33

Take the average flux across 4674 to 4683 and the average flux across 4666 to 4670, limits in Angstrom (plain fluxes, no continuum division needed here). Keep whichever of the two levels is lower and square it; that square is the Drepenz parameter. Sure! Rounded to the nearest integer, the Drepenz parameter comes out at 931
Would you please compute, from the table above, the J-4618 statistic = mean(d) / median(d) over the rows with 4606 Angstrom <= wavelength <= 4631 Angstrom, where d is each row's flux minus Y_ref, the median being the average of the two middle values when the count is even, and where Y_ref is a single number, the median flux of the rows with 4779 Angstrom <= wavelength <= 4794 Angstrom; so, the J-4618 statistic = 1.0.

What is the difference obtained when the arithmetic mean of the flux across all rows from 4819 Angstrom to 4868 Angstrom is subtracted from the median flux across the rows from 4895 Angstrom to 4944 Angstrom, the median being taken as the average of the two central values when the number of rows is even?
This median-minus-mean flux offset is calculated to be 1.8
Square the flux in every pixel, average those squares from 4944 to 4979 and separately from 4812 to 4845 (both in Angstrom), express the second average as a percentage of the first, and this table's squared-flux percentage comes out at 76.8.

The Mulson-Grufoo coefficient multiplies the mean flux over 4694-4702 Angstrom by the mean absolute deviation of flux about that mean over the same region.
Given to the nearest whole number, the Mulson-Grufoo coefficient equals 96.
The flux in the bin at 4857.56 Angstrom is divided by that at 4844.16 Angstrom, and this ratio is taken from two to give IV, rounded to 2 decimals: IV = 0.69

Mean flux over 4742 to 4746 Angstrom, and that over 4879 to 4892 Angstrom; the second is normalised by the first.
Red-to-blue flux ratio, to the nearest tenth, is 1.0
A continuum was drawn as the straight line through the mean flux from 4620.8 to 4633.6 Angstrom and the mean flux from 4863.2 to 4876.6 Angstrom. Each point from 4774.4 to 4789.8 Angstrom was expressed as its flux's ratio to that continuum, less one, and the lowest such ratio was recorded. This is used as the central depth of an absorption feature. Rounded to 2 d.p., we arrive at -0.11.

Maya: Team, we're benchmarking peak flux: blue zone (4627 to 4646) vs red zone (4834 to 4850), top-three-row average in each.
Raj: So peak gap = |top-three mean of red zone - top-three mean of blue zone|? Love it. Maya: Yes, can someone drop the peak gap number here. 1.9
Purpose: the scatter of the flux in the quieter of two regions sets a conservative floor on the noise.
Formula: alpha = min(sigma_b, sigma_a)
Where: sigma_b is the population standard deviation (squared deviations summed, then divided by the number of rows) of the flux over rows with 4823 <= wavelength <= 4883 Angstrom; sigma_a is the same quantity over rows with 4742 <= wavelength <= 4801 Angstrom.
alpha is 2.8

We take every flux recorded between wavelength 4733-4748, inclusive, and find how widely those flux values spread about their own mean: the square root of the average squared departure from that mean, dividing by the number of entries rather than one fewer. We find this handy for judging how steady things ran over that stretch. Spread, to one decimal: 5.1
